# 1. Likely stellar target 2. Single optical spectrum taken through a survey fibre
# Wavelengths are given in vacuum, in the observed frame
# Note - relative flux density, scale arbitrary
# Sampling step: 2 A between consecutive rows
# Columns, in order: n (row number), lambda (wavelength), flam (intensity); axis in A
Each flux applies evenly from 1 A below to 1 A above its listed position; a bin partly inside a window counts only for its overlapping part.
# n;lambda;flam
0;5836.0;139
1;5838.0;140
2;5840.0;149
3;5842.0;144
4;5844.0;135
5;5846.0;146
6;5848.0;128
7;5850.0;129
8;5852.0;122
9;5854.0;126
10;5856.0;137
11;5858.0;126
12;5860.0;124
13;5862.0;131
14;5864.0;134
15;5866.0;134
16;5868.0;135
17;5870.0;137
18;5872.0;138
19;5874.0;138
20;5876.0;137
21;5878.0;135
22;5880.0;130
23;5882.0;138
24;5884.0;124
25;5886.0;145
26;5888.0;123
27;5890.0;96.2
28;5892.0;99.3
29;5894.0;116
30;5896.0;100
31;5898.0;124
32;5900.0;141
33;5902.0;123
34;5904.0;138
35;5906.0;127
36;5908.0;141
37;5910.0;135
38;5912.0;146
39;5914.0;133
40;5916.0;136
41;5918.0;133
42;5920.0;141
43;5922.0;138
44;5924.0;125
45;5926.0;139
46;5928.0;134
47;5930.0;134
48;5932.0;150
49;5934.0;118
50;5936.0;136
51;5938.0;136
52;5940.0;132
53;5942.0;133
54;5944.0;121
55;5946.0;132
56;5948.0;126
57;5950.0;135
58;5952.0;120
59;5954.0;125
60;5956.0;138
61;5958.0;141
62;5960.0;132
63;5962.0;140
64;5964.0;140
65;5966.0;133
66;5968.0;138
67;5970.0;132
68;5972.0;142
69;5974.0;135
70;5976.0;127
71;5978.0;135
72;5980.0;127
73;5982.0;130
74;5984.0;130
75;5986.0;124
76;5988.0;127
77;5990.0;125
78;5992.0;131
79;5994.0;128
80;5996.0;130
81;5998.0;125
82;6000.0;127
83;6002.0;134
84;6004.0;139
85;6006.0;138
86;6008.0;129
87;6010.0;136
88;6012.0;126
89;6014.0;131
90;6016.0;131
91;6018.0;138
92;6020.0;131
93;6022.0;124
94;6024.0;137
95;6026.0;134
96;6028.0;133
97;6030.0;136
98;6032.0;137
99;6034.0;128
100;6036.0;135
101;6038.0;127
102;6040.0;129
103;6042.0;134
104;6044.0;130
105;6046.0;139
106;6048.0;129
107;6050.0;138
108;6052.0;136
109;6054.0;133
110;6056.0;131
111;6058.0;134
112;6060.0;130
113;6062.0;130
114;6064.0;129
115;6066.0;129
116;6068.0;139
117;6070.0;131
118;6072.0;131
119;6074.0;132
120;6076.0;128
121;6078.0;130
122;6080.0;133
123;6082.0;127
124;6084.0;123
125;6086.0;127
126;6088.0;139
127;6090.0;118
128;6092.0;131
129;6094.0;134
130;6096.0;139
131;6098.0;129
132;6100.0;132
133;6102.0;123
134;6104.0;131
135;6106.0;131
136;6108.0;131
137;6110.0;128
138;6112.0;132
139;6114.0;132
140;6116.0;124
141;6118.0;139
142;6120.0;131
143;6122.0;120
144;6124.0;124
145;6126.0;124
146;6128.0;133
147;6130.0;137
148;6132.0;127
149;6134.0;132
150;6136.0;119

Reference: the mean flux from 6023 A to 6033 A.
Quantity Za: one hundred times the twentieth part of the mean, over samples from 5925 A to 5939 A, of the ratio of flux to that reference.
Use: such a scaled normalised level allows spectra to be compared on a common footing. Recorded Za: 5.00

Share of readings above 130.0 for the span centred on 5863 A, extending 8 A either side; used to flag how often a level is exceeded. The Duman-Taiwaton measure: 0.75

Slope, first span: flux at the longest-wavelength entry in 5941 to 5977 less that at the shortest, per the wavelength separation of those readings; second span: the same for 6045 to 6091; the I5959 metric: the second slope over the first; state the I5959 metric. 2.7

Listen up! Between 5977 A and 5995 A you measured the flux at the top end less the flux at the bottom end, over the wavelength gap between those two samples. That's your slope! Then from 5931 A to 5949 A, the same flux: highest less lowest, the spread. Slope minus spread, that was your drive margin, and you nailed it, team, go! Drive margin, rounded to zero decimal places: -32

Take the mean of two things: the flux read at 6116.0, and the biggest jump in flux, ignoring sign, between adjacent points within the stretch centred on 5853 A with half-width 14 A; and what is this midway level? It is 71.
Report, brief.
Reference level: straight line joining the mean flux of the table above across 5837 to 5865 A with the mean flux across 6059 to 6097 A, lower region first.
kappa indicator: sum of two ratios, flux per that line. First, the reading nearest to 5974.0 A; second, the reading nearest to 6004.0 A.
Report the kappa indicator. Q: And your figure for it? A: 2.08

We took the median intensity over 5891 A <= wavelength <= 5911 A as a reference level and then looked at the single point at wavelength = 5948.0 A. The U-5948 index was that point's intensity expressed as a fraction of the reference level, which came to 1.00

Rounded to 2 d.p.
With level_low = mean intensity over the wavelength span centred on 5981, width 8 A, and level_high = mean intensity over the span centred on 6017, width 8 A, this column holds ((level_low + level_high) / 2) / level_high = 0.99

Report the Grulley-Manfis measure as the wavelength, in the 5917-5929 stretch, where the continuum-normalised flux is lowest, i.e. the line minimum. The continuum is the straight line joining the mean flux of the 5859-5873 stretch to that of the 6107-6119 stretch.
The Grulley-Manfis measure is 5924.0 A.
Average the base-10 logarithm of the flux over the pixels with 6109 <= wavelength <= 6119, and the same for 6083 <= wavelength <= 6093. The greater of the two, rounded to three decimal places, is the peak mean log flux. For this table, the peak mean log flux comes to 2.117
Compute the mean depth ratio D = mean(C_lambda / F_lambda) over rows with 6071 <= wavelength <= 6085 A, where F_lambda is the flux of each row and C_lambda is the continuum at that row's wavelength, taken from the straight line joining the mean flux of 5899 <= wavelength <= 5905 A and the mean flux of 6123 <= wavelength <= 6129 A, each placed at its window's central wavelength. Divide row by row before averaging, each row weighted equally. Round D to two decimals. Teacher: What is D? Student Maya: 1.00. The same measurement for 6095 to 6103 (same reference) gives 0.98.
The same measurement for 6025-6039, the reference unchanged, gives 0.98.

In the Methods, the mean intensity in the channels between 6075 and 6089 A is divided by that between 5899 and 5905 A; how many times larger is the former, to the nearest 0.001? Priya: 0.967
